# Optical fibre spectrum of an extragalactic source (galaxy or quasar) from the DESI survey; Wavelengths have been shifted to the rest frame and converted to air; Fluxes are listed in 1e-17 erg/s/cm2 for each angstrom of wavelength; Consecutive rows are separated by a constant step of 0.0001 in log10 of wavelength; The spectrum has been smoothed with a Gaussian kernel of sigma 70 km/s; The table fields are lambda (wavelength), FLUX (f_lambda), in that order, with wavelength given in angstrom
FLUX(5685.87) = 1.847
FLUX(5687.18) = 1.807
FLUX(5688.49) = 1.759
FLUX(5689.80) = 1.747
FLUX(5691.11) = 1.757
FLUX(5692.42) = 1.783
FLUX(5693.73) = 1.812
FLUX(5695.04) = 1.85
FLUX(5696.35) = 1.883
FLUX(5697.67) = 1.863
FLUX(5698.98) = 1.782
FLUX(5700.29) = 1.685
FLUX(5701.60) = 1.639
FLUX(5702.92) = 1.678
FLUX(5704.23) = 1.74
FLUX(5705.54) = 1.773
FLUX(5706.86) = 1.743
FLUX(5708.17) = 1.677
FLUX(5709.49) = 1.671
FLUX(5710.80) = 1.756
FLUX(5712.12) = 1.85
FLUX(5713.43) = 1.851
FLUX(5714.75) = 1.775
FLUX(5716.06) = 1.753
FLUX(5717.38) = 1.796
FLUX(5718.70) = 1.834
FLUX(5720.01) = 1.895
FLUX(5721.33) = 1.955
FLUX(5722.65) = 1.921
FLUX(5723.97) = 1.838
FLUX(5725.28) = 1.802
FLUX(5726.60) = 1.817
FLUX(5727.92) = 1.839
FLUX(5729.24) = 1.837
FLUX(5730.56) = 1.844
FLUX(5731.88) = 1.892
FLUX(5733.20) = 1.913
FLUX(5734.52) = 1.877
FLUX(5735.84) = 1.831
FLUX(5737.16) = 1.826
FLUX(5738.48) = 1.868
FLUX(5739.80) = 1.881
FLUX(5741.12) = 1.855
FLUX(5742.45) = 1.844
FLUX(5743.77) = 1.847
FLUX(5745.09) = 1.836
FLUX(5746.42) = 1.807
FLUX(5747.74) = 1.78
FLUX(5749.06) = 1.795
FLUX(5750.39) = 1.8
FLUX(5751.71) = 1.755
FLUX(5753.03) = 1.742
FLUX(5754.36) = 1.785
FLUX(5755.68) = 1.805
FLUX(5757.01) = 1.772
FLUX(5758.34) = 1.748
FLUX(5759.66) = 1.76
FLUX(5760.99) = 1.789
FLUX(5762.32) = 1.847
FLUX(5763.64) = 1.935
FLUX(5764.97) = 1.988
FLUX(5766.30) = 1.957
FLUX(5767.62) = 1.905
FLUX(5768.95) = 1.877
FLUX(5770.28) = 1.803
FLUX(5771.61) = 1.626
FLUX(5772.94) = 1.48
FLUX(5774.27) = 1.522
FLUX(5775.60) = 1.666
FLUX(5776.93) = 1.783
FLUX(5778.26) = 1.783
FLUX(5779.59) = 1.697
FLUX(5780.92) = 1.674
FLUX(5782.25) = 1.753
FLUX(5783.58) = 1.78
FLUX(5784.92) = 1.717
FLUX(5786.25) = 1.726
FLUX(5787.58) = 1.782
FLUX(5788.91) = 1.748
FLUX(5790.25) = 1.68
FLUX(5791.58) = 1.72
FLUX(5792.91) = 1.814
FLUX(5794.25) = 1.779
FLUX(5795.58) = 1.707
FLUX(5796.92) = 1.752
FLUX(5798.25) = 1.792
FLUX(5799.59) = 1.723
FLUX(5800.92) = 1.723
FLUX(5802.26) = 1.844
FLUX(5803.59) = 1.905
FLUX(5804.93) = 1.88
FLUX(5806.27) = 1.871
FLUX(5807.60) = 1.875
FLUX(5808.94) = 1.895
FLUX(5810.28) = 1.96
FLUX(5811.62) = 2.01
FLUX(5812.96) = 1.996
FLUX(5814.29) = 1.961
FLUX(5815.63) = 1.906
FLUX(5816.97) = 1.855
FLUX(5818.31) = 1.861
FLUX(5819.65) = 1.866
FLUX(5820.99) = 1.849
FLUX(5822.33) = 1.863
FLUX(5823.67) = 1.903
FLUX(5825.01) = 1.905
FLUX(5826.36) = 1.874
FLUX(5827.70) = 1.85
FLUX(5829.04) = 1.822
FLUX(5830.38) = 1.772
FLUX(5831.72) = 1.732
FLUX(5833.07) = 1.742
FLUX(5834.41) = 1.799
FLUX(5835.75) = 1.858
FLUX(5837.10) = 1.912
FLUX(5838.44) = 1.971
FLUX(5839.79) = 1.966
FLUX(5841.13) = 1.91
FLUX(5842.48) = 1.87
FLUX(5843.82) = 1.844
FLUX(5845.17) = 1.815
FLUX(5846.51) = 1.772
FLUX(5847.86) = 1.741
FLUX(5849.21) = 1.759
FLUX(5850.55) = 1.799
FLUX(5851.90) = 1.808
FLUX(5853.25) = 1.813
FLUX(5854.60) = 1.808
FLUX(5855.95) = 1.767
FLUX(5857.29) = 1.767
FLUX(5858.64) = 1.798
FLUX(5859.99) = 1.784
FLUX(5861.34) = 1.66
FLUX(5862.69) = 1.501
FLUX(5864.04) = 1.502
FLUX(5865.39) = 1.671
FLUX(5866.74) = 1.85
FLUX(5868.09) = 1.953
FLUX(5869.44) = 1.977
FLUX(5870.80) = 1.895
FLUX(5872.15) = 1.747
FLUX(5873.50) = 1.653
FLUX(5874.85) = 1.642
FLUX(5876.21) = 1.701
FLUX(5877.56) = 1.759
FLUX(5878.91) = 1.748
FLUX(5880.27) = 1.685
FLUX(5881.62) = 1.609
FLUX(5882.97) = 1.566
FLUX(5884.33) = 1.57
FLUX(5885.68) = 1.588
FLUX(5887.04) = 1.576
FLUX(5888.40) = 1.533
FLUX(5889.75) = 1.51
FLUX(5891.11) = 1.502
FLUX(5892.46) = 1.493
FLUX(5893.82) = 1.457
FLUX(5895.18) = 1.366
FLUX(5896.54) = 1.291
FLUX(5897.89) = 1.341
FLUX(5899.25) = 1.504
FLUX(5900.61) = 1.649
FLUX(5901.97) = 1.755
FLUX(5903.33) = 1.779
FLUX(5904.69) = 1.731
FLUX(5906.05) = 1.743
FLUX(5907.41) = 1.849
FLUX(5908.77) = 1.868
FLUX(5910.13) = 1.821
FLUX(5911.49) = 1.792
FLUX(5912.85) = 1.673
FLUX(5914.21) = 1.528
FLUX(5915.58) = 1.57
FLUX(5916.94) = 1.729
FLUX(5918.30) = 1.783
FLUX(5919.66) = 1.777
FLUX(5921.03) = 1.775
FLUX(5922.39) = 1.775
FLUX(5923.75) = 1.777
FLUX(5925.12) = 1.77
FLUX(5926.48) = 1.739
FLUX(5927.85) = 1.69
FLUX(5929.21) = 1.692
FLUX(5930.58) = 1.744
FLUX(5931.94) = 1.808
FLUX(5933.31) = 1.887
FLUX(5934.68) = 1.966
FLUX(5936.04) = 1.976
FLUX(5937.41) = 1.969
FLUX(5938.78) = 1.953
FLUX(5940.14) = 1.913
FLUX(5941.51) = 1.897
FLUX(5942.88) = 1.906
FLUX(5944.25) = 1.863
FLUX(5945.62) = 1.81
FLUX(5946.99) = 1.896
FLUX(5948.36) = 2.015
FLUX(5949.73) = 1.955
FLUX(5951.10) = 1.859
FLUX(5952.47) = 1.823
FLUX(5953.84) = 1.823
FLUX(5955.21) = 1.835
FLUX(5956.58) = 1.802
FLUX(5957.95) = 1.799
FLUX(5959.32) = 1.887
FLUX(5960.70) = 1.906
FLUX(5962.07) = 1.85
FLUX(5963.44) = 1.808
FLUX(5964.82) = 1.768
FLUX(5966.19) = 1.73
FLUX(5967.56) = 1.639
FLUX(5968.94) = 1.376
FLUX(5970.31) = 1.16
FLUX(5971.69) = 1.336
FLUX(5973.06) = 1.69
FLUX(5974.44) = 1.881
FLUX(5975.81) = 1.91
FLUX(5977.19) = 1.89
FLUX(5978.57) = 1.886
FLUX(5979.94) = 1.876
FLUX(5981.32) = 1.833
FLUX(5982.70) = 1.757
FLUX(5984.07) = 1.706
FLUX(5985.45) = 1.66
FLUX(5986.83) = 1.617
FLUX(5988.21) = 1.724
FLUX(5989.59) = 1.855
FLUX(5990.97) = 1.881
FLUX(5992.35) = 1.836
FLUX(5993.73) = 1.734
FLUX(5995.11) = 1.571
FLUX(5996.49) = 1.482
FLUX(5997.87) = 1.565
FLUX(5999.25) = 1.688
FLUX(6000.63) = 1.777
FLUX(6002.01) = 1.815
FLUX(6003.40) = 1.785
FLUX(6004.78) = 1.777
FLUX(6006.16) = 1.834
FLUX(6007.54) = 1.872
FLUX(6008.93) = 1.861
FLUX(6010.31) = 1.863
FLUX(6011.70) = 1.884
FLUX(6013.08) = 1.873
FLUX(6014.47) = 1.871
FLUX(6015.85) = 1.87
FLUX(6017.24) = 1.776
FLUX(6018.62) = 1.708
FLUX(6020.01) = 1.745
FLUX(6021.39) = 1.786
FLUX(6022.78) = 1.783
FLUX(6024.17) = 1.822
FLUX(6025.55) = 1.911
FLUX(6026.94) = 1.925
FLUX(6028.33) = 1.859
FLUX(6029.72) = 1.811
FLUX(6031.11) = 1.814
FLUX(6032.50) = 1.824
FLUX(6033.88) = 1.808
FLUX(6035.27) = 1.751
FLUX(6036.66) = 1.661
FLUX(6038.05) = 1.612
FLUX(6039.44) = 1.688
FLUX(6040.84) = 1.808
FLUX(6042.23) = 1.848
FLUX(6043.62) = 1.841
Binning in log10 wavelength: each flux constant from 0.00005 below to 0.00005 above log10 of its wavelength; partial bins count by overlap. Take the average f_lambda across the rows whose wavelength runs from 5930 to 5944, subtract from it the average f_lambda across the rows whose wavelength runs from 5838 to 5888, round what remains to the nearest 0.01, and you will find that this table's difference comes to 0.15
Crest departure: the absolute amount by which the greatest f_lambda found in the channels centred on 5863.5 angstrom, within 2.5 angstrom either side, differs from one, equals 0.67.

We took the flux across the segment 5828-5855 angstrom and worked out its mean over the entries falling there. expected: 1.83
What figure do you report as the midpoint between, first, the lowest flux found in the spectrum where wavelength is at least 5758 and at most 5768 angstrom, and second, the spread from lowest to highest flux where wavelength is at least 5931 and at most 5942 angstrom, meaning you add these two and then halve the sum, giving 0.96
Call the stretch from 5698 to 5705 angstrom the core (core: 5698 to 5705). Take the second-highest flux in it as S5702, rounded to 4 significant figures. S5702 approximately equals 1.740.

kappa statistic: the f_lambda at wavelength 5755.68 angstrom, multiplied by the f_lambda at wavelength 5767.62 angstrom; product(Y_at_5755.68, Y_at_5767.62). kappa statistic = 3.44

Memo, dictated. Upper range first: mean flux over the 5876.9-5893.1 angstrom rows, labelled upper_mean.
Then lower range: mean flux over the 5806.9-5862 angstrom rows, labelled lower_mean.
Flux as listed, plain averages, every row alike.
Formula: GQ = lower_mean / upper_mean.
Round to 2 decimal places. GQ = 1.16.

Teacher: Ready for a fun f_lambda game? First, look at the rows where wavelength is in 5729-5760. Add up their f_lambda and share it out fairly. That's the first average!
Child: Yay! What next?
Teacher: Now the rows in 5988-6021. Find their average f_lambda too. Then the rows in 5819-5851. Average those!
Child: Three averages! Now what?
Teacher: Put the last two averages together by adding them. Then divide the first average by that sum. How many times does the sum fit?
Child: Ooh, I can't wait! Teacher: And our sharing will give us 0.503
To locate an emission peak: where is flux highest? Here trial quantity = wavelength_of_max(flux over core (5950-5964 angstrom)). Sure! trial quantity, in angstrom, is 5960.70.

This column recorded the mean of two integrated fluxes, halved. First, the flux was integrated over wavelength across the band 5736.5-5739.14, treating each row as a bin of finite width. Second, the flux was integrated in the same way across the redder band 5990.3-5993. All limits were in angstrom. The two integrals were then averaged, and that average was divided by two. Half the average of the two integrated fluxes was 2.5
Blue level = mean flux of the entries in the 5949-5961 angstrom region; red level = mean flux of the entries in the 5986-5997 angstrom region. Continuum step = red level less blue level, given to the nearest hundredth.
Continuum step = -0.14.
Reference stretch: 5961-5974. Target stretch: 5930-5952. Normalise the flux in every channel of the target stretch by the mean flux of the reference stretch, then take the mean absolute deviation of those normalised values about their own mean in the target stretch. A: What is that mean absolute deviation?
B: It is 0.035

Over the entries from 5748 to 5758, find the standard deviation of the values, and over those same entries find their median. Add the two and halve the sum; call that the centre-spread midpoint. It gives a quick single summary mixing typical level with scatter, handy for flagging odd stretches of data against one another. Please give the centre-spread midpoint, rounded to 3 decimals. 0.904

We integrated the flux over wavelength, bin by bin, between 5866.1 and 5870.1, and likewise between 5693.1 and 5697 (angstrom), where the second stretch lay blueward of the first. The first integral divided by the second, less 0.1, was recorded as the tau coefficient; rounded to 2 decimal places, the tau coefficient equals 0.97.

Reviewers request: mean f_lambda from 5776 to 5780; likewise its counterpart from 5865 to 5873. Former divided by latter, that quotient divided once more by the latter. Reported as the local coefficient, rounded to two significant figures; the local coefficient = 0.51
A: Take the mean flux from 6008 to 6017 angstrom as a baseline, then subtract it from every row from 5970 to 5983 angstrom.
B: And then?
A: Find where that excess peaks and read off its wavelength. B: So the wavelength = 5975.81 angstrom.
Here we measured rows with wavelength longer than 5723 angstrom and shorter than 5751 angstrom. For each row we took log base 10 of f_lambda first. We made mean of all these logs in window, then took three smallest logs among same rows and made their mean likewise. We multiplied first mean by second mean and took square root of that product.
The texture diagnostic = 0.26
